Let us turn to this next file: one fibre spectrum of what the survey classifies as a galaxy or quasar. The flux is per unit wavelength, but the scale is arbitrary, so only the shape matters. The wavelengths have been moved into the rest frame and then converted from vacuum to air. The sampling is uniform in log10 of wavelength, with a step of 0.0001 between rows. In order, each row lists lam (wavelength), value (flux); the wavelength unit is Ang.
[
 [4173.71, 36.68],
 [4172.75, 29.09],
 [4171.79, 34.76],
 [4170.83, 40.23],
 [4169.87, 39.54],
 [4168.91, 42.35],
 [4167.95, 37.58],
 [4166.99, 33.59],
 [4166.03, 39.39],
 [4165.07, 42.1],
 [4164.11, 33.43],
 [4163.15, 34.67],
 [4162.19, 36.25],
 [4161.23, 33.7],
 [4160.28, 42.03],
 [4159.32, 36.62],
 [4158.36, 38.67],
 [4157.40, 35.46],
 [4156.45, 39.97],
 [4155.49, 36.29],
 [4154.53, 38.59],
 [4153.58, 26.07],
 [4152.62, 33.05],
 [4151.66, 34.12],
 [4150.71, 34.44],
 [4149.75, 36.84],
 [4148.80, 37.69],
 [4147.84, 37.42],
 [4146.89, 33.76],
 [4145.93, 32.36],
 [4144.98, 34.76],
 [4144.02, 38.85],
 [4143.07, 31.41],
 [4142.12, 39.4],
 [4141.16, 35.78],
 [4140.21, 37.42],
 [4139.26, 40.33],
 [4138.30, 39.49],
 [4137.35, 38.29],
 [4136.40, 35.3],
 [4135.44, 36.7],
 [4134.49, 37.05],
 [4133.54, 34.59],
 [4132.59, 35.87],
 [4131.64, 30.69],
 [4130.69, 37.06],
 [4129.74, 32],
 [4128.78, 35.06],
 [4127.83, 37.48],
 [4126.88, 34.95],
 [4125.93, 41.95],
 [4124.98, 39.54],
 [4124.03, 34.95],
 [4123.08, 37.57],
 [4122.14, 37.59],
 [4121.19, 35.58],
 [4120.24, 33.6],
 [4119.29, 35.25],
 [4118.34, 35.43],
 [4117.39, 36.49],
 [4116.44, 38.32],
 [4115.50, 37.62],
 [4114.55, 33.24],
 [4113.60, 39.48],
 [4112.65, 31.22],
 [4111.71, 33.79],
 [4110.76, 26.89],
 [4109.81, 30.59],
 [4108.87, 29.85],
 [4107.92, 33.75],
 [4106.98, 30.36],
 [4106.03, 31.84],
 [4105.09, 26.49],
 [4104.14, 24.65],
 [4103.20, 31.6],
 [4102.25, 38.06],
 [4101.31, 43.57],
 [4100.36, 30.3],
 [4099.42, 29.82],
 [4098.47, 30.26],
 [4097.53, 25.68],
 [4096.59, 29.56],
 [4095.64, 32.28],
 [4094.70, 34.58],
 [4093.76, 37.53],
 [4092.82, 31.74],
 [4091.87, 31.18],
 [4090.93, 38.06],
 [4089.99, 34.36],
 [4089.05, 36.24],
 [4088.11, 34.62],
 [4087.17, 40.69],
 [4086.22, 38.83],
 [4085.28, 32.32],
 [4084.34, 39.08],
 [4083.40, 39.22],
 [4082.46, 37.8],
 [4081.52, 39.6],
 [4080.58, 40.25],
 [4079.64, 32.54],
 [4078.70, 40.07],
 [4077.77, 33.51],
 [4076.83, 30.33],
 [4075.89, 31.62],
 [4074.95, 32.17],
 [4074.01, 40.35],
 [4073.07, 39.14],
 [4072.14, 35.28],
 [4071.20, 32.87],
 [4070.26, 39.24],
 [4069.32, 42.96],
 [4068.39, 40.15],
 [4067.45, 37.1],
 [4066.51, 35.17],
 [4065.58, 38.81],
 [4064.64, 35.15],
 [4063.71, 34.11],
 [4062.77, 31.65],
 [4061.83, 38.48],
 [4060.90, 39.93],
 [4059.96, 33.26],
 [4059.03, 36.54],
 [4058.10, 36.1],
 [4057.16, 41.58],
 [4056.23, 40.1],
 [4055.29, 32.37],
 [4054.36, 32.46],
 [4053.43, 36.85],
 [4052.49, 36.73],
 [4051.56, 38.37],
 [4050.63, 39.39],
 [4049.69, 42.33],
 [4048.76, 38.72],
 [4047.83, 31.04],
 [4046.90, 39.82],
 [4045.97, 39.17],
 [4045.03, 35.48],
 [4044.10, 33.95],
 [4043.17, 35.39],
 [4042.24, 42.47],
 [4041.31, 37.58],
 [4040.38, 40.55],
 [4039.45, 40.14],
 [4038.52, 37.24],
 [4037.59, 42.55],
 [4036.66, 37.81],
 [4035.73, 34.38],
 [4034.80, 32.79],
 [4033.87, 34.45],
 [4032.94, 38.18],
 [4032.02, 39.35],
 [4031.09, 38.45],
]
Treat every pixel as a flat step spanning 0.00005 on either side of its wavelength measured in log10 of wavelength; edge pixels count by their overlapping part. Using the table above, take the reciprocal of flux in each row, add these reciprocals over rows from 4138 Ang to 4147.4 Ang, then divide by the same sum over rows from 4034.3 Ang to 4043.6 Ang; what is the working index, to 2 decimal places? 1.05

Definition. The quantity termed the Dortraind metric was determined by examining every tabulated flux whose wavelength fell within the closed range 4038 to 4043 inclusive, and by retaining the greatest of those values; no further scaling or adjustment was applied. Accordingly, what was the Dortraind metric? 42.47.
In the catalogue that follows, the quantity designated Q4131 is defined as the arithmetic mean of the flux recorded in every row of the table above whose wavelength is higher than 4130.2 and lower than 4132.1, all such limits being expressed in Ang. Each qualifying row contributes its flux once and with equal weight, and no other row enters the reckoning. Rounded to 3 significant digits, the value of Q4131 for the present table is 33.9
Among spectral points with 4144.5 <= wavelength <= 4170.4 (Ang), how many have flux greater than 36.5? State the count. 13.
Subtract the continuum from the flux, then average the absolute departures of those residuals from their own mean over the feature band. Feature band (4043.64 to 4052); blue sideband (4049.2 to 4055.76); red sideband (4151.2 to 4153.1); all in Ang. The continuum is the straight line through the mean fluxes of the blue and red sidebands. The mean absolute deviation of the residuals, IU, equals 2.8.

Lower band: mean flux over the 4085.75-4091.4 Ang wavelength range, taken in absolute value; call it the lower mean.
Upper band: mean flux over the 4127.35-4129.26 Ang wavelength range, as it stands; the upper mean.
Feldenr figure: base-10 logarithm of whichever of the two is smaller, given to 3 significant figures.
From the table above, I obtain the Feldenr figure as 1.56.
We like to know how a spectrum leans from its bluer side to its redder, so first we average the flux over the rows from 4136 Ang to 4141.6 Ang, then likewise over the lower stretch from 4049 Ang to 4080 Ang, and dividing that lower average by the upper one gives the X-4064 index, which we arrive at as 0.97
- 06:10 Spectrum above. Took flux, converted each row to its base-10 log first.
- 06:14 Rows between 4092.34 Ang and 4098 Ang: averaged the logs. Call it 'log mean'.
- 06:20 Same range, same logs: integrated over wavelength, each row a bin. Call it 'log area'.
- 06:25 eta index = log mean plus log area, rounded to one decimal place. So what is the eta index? 10.0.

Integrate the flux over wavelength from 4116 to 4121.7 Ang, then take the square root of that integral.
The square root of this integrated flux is 14.3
